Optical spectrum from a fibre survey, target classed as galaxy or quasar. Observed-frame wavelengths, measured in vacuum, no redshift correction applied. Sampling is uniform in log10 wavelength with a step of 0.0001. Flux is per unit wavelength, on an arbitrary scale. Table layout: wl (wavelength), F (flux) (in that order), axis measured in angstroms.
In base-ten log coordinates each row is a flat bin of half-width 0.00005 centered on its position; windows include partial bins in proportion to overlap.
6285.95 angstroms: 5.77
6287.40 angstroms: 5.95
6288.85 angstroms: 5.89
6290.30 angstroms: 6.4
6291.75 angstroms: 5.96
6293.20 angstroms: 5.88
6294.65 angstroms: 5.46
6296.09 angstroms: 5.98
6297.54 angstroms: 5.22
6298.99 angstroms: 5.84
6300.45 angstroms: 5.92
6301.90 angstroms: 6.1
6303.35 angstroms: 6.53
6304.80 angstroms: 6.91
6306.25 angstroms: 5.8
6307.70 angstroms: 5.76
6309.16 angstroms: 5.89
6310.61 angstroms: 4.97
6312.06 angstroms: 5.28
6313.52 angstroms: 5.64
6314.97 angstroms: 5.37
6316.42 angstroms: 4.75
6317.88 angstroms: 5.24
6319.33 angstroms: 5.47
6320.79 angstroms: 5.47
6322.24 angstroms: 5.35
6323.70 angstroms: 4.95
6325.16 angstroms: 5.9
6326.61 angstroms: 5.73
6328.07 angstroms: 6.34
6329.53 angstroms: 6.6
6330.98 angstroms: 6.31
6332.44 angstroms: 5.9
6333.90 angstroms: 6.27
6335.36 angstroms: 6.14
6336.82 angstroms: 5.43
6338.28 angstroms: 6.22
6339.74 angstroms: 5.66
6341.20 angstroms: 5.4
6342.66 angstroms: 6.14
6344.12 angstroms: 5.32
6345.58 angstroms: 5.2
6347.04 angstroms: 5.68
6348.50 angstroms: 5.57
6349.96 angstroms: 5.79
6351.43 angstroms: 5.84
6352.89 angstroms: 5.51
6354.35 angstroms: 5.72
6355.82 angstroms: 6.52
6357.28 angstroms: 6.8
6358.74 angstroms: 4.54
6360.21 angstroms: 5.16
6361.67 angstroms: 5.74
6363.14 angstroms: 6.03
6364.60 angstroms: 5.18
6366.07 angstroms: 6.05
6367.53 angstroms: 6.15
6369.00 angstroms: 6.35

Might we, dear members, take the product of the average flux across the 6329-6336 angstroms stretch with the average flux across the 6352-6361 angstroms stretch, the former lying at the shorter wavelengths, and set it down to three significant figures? 35.6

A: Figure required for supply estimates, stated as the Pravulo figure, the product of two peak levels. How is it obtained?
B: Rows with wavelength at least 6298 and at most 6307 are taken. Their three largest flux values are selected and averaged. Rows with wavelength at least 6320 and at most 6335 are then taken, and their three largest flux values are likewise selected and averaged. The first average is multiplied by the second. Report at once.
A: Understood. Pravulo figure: 41.8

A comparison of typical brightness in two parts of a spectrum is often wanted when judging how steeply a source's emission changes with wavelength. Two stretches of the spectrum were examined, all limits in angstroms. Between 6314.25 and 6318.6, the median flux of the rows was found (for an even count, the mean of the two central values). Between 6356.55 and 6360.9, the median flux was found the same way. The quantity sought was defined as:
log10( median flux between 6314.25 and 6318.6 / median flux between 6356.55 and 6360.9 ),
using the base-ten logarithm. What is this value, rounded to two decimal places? 0.01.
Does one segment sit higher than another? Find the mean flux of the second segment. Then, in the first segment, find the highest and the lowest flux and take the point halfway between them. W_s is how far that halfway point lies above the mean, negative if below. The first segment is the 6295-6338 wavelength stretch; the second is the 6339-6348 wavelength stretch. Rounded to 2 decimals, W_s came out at 0.26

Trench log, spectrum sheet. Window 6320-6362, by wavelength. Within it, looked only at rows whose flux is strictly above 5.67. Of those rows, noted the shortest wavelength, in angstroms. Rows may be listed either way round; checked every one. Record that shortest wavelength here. 6325.16 angstroms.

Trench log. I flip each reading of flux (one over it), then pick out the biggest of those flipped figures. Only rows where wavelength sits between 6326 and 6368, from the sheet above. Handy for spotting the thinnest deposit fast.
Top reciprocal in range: 0.220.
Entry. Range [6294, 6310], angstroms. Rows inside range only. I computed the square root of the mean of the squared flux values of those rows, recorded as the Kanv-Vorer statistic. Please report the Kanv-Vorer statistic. 5.96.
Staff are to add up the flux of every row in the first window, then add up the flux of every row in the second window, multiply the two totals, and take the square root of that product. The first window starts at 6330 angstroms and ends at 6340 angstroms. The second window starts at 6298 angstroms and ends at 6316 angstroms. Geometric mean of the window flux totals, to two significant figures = 54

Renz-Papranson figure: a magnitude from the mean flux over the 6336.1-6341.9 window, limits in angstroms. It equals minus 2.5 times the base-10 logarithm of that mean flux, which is -1.89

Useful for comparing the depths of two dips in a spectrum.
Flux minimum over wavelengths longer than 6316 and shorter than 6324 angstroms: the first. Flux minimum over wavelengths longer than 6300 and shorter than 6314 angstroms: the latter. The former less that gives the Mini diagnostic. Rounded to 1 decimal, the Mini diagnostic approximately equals -0.2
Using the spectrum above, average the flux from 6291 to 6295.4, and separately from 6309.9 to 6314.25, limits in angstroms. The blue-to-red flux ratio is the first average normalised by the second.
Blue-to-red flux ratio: 1.09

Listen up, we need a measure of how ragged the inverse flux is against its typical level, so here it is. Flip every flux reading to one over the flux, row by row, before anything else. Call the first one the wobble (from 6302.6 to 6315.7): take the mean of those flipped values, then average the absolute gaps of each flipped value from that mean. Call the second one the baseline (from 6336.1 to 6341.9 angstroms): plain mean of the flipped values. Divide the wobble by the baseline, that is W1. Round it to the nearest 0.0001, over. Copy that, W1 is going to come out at 0.0721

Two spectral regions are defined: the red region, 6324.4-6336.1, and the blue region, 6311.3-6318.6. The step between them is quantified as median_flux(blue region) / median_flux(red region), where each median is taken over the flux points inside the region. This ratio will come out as 0.85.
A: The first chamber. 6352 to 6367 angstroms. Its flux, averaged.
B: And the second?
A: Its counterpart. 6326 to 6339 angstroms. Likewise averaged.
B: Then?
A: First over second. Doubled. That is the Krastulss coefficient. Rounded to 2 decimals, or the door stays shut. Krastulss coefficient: 1.88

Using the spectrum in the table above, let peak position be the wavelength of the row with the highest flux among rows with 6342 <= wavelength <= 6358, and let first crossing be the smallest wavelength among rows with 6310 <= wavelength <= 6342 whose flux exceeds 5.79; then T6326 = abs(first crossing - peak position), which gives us 32.1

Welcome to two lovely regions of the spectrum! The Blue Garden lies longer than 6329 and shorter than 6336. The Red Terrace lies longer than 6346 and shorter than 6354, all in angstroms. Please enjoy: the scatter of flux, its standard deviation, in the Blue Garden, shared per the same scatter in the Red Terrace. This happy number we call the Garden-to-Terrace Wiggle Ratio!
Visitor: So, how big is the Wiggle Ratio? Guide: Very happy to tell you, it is 1.8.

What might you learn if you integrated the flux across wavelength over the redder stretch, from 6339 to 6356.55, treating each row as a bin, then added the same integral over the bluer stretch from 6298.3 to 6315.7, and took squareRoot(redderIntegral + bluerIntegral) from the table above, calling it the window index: 14.2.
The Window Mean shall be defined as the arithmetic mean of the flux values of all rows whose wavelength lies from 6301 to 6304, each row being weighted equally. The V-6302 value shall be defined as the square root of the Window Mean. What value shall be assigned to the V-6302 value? 2.51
